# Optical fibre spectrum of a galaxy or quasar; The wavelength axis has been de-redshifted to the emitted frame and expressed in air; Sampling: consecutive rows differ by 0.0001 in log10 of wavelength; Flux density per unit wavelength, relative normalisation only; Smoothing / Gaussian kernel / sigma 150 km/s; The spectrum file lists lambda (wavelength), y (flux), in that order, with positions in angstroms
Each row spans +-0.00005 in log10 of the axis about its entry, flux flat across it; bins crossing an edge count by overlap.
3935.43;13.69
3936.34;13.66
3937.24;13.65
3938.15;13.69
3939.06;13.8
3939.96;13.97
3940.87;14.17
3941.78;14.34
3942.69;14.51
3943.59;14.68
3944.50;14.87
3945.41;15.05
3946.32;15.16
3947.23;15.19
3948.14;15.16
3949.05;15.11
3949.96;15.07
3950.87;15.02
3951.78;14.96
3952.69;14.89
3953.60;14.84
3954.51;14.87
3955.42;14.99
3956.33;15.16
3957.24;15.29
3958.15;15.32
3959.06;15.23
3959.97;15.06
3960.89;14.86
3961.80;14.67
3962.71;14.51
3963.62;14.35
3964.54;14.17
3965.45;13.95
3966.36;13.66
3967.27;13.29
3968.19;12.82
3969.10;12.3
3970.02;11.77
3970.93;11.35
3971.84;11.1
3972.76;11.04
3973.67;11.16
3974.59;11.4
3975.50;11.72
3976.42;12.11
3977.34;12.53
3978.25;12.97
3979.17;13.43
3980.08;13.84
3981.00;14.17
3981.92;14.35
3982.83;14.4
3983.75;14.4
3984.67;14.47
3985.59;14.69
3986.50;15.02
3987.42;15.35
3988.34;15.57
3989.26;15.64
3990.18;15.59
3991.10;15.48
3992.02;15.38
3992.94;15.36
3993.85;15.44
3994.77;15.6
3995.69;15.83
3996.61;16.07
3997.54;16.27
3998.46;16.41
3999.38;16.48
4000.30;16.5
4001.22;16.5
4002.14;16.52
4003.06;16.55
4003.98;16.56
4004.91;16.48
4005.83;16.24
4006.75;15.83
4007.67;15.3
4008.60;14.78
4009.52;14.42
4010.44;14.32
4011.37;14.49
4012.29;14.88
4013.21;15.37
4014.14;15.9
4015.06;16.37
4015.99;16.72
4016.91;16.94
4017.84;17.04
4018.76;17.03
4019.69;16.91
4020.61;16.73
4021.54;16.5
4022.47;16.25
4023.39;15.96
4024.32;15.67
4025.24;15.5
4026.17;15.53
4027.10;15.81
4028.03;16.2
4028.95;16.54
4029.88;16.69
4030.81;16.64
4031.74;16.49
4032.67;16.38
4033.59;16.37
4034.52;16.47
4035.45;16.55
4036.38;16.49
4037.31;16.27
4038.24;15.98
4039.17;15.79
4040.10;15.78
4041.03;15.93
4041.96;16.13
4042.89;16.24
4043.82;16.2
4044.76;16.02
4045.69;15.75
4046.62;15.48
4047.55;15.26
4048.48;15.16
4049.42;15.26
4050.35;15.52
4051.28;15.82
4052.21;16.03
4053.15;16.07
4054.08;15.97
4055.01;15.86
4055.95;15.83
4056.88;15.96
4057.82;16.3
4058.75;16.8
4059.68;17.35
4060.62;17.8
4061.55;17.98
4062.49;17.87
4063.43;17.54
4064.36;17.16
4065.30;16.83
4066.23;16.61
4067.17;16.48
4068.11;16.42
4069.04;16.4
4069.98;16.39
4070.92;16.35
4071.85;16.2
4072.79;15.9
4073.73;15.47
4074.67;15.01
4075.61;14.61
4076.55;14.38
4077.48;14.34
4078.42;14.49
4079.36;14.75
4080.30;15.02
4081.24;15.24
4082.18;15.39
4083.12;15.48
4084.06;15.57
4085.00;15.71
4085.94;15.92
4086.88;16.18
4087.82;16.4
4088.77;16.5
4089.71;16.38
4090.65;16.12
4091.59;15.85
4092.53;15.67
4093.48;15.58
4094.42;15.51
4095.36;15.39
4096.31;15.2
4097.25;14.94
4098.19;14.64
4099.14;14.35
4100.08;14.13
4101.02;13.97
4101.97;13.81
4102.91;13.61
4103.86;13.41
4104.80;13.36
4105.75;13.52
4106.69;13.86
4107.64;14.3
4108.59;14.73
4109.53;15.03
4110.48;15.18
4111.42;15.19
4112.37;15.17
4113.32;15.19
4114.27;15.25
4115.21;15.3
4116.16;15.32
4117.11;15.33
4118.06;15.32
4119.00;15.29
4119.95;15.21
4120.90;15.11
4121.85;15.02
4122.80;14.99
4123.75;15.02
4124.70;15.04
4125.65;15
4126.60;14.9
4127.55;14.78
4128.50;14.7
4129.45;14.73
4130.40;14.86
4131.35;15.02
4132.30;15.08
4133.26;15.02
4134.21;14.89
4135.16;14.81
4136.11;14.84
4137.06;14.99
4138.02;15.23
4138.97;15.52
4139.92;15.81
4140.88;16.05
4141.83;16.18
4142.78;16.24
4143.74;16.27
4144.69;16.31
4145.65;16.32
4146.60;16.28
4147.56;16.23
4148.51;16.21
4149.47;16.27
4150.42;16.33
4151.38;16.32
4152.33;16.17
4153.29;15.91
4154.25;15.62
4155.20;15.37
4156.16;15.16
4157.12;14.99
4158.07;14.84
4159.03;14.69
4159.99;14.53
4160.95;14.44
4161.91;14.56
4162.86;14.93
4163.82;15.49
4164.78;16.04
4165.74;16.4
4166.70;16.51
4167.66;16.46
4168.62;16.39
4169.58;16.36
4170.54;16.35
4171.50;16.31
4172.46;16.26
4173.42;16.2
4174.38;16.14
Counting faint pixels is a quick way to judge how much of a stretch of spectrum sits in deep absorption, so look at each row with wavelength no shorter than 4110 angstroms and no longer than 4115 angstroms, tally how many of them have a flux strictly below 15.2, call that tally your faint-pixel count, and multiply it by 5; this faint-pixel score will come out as 20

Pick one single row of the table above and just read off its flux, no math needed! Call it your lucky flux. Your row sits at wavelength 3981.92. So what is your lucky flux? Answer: 14.35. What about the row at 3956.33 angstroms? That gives 15.16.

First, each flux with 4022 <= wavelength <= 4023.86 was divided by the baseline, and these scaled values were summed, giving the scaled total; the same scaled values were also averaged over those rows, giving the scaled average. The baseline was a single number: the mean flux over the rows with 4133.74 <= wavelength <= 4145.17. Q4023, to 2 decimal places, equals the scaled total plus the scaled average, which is 3.10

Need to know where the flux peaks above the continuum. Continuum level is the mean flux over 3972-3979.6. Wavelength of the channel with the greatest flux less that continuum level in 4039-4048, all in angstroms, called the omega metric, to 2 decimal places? 4042.89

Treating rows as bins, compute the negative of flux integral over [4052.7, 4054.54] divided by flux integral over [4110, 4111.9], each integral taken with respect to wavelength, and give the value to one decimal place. -1.0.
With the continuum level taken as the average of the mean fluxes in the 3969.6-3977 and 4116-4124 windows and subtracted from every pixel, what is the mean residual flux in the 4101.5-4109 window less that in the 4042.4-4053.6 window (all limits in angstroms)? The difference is -1.9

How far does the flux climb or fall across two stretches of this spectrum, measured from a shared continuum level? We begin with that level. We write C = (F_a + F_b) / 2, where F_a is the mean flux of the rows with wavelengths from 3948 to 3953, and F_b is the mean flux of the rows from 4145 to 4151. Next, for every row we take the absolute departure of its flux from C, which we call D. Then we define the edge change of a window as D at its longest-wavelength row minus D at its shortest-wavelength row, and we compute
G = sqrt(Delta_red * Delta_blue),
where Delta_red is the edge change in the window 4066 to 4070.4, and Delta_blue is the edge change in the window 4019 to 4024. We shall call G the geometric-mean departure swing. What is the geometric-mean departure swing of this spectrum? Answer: 0.46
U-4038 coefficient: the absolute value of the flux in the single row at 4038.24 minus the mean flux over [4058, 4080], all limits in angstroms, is 0.24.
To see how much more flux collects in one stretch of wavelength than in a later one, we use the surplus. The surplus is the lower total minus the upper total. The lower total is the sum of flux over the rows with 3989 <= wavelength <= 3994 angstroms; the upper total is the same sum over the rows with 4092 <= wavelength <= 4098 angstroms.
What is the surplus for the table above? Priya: 0.6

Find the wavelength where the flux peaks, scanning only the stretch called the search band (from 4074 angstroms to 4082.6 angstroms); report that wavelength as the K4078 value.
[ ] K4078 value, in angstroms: 4082.18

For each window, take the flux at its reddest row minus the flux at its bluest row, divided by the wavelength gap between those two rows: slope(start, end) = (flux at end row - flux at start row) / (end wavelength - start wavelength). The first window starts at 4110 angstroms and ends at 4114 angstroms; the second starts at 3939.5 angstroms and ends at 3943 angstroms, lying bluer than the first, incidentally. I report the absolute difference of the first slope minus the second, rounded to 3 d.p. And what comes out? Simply 0.194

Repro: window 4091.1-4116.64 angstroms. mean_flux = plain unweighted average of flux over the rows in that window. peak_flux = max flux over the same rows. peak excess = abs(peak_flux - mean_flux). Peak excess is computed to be 1.1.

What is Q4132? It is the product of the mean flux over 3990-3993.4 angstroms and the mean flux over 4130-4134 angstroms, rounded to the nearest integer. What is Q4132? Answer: 232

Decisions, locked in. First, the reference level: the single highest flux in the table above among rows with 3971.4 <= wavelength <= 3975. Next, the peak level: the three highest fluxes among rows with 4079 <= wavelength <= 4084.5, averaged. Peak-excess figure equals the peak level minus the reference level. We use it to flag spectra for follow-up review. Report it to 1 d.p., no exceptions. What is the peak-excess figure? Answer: 4.1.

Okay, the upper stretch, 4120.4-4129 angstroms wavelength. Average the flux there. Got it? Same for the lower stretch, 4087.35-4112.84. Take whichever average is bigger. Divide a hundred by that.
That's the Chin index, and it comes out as 6.69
